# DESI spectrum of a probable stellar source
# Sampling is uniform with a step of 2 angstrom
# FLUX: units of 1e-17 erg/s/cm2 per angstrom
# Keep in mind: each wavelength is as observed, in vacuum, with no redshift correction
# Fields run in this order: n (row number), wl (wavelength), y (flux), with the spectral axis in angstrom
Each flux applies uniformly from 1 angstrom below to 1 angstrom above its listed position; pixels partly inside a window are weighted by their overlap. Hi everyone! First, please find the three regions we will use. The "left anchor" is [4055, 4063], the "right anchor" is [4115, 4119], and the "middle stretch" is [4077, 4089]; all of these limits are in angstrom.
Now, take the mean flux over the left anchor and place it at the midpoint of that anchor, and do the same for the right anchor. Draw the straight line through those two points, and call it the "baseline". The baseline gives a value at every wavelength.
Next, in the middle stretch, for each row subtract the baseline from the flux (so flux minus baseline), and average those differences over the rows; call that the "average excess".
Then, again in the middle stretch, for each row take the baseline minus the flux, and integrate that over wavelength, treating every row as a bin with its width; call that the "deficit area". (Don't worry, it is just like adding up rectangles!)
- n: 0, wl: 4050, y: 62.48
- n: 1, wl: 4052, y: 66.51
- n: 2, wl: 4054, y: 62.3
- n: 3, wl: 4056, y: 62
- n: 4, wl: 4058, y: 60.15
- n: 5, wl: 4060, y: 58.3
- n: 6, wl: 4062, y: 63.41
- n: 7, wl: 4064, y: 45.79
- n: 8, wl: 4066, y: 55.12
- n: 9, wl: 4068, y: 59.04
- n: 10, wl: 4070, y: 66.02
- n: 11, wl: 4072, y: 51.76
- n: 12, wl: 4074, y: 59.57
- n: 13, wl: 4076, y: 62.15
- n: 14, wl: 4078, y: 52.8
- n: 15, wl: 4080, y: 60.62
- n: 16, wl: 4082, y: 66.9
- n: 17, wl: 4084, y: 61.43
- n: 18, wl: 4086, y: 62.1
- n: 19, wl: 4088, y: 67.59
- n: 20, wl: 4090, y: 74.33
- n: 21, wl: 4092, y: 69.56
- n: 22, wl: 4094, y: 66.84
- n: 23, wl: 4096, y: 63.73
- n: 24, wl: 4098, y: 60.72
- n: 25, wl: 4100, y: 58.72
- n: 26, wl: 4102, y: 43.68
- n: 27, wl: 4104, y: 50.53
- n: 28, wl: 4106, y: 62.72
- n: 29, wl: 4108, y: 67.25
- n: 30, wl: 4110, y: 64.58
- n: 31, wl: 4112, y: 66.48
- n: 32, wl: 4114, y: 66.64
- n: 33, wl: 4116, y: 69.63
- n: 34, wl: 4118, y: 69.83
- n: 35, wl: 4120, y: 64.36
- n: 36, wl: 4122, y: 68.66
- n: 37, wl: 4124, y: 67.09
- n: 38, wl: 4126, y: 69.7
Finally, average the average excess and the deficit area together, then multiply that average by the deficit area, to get 476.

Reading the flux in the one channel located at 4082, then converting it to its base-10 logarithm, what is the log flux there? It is 1.825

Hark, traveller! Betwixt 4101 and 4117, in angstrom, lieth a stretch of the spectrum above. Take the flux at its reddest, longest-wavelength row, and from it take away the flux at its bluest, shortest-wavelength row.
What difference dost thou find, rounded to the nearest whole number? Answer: 26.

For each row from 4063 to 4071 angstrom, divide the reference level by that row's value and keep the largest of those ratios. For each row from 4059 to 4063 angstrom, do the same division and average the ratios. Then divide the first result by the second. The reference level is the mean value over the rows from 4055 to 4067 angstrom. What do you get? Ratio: 1.3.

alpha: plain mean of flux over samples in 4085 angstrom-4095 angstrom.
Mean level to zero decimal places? 68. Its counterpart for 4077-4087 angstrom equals 61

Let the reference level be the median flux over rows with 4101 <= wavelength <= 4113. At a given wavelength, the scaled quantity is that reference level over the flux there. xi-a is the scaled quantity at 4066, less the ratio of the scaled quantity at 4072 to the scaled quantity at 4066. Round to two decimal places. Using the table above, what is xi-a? 0.09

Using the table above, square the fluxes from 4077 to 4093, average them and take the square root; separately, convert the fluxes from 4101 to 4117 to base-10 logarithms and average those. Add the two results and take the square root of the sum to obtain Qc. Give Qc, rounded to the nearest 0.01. 8.15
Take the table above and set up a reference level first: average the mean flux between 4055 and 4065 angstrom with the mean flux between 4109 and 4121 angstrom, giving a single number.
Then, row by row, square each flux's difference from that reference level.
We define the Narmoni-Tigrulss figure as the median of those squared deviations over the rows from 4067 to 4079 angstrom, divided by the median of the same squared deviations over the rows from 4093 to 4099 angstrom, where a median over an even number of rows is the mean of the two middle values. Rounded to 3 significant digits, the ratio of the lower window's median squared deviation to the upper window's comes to 4.19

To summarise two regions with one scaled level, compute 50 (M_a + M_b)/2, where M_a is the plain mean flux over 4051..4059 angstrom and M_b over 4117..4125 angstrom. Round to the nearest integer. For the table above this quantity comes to 3256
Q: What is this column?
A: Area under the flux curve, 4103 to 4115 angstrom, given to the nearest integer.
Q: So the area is 756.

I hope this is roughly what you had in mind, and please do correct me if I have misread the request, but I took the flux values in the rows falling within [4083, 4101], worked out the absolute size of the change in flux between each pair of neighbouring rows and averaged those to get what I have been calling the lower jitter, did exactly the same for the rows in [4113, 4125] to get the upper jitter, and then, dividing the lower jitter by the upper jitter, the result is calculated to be 1.2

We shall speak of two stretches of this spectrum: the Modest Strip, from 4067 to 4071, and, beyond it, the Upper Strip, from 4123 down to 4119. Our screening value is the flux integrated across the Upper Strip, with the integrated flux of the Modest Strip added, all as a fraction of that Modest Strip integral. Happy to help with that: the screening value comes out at 2.06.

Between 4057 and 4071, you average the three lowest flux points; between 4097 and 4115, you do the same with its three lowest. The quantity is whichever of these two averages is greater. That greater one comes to 53.1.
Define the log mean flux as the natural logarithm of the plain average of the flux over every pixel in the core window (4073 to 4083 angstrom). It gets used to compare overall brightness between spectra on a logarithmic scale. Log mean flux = 4.10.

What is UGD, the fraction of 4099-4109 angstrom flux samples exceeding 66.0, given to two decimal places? 0.20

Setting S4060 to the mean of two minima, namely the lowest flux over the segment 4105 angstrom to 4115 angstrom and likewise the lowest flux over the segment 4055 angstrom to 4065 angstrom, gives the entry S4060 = 54.3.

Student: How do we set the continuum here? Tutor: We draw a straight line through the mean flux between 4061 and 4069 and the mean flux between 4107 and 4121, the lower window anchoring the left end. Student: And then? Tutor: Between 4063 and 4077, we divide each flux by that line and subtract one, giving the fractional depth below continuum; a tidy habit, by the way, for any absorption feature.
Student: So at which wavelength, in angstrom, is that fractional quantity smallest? 4064 angstrom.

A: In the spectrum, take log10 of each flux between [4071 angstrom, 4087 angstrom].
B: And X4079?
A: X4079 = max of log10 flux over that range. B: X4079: 1.83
